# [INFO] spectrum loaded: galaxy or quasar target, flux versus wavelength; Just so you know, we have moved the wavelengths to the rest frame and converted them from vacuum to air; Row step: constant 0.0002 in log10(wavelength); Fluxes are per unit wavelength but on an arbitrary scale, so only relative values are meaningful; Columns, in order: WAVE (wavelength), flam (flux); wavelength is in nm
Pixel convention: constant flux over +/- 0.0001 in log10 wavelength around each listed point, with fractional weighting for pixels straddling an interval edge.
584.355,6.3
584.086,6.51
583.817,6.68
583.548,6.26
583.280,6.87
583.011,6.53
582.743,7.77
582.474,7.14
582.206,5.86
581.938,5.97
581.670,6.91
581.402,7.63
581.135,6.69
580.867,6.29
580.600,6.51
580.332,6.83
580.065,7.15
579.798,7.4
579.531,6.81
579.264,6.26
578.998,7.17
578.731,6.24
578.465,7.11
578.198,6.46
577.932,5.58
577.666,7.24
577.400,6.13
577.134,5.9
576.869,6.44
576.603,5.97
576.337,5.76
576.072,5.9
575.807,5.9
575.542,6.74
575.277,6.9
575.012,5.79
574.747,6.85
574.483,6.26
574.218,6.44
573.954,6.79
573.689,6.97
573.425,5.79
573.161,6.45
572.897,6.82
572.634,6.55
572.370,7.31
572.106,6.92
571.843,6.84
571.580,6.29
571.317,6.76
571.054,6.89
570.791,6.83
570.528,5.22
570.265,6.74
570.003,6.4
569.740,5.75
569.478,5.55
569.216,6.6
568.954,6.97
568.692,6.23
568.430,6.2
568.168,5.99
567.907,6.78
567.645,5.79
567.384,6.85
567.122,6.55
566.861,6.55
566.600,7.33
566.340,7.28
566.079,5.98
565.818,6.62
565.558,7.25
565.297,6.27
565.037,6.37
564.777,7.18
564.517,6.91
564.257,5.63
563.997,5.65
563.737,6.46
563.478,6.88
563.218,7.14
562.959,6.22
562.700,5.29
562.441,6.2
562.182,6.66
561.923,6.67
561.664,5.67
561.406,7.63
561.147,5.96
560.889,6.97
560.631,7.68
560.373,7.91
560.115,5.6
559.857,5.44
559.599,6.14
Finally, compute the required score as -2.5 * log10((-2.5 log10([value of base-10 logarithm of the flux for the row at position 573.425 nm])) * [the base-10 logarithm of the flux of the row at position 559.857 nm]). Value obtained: 1.66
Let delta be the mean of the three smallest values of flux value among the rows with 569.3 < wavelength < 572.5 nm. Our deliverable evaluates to 5.51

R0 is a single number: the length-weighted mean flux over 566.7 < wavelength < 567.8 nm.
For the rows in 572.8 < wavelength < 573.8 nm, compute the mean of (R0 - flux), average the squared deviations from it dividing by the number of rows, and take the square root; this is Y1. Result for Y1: 0.46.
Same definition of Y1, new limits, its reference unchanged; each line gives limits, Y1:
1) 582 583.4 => 0.63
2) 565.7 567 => 0.50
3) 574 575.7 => 0.39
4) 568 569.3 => 0.35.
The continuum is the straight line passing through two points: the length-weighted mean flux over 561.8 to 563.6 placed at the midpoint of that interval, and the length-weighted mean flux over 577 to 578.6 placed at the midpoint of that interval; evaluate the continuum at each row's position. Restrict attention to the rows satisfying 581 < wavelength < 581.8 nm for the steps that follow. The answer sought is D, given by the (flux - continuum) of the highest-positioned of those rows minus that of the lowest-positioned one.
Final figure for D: 0.2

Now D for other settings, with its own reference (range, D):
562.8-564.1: -0.6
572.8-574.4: -0.4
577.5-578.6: -0.1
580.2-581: -0.5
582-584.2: 0.7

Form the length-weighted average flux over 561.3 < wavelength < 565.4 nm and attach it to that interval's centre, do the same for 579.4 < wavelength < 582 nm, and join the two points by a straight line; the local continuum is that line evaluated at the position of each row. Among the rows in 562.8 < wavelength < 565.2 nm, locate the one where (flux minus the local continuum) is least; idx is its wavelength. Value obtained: 564.257 nm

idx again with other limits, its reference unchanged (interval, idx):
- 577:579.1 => 577.932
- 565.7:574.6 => 570.528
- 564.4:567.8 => 567.645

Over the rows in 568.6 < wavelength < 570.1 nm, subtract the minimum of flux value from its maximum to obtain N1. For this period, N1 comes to 1.4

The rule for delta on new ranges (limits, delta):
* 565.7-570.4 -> 5.70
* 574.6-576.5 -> 5.82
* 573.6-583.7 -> 5.71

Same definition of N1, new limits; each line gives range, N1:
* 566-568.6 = 1.5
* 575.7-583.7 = 2.2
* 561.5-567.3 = 2.0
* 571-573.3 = 1.0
